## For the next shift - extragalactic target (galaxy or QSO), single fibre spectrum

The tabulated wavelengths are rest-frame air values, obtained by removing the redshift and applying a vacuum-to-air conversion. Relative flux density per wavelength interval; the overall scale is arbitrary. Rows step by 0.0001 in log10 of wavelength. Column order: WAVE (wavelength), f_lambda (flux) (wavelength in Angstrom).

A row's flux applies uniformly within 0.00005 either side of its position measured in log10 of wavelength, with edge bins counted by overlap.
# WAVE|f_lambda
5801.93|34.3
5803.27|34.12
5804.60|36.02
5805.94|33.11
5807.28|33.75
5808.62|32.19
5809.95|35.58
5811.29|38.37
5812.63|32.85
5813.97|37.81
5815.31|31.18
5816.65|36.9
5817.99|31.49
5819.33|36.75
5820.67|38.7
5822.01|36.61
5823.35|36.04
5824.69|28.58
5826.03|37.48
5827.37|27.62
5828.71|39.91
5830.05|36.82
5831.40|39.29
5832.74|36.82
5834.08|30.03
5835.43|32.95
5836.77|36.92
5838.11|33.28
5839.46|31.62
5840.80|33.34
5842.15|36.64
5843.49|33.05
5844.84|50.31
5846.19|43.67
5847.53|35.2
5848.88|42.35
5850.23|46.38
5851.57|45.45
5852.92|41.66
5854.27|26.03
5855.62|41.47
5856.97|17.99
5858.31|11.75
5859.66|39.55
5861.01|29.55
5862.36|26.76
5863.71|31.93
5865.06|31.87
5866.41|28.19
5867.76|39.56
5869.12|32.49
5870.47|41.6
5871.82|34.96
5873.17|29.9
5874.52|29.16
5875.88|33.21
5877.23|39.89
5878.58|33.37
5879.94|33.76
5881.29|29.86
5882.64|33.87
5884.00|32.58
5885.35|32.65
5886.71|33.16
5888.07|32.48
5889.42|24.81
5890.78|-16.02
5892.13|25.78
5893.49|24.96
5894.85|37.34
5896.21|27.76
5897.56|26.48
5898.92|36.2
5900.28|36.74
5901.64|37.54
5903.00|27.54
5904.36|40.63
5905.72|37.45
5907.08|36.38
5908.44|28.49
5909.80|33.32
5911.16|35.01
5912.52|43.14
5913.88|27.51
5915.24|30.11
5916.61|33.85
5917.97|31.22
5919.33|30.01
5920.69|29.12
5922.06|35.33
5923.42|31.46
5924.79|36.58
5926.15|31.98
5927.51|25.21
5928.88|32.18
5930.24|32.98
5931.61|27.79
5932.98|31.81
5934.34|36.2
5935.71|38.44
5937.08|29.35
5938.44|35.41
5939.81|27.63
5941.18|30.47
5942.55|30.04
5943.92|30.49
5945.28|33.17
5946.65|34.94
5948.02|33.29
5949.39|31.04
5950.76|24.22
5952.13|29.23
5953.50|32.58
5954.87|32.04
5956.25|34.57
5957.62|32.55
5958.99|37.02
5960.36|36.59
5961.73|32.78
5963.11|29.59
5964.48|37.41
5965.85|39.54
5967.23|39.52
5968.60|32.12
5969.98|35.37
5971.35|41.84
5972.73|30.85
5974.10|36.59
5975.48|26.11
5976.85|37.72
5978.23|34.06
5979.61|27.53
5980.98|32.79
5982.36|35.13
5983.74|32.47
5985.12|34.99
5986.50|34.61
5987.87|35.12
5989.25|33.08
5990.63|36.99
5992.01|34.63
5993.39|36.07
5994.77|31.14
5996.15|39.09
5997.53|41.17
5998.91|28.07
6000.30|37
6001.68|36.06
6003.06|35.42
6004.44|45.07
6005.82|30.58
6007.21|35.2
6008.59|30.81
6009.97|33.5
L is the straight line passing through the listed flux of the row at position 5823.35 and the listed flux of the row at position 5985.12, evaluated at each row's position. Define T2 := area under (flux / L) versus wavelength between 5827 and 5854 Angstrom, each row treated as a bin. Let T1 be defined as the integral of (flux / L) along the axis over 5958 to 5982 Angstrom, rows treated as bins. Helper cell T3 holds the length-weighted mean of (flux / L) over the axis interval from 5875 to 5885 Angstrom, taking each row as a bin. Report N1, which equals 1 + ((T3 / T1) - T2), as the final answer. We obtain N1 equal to -27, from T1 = 24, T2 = 28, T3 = 0.944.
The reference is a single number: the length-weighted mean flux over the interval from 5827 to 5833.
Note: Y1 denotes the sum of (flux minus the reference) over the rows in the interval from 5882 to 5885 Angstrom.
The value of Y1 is -6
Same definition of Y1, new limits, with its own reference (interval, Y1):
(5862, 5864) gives -14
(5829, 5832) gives 3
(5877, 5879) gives 0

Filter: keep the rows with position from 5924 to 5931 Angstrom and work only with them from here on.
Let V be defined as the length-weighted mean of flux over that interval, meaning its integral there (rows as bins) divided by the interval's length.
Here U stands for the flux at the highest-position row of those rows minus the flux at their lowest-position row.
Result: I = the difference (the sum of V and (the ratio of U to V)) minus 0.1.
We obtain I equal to 31.5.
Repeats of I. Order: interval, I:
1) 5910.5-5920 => 32.7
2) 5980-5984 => 33.0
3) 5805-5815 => 34.7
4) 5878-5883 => 32.6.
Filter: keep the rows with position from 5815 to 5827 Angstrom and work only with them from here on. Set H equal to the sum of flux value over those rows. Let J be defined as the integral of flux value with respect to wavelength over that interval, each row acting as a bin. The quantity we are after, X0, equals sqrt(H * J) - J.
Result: -56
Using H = 314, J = 418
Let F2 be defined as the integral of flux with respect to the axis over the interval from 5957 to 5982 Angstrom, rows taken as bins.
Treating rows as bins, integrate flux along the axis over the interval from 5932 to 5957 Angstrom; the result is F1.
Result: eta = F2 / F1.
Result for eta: 1.08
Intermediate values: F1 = 797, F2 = 862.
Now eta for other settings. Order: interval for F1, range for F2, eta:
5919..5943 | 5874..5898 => 0.90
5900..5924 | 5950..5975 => 1.06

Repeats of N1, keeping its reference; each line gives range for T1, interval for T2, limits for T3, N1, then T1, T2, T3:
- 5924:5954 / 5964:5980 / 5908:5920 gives -15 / 27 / 16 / 0.920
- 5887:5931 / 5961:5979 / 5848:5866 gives -17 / 38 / 18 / 0.928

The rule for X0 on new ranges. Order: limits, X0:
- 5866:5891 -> -110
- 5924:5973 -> -231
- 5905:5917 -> -55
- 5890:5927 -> -166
